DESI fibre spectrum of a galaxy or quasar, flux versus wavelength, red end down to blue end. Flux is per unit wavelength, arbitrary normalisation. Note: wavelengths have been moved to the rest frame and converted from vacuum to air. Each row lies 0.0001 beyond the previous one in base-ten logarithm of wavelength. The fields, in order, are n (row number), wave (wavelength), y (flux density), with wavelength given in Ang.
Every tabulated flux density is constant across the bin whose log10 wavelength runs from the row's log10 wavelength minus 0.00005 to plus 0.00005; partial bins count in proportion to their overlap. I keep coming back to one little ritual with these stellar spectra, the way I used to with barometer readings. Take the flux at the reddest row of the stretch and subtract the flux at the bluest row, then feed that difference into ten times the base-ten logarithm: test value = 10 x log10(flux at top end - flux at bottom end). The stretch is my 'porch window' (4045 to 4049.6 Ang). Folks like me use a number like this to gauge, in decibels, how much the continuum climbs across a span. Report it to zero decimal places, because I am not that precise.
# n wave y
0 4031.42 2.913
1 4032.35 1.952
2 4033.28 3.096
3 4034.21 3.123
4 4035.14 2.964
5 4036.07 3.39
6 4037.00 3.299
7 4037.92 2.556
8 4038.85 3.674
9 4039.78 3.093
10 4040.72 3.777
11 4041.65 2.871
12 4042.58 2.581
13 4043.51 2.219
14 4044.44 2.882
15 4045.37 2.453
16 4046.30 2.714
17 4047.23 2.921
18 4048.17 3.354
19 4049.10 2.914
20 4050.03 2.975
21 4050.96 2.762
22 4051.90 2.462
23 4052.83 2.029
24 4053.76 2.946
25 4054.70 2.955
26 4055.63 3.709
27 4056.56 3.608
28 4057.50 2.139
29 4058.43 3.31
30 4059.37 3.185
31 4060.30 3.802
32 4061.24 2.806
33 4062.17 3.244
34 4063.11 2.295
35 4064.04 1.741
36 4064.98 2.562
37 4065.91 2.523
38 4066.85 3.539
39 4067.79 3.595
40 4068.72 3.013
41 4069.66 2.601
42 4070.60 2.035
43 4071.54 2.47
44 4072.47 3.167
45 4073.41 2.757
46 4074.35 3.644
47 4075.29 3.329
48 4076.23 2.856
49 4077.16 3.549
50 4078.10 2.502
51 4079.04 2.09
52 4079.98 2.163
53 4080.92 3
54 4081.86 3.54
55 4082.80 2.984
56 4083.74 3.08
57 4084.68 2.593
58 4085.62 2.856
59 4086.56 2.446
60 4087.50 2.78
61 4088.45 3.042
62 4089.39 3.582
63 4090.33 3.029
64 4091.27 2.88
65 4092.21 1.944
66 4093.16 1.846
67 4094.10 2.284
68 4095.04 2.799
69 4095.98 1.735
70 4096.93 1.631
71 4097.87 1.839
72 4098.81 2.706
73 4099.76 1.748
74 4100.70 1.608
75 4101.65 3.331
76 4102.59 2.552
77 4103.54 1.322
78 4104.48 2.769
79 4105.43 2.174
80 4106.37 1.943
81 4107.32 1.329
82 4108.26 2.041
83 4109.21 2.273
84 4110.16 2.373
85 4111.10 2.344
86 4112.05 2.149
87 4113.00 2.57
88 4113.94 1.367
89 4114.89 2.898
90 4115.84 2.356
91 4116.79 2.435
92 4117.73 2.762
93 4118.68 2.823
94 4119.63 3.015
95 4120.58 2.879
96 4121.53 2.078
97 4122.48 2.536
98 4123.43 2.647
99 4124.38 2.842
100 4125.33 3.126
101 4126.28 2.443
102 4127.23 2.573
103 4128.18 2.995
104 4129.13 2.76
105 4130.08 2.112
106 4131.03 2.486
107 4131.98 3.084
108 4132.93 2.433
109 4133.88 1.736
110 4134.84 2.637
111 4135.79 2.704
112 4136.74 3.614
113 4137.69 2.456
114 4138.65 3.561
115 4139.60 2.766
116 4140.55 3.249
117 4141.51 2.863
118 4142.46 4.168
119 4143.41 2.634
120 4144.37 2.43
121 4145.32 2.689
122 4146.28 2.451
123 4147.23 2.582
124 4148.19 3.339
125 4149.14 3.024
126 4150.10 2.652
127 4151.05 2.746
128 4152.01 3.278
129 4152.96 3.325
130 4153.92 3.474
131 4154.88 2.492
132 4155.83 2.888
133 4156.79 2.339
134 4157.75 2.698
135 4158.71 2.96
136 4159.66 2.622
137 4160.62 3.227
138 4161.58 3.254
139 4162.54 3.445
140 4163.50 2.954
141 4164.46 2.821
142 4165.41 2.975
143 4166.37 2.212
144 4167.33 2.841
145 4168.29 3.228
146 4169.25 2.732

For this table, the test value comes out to -3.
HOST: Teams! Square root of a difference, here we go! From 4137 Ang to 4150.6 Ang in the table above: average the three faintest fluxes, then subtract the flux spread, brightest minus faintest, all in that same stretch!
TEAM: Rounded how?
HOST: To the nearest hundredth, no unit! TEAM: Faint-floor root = 0.84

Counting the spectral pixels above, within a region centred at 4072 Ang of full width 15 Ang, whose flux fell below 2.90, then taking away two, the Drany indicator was 7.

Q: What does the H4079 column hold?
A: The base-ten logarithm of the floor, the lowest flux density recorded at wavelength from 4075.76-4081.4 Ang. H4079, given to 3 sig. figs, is 0.320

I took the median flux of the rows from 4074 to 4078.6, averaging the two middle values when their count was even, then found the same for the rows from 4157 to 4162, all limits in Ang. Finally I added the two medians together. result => 6.3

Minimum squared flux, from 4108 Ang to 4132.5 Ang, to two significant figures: 1.9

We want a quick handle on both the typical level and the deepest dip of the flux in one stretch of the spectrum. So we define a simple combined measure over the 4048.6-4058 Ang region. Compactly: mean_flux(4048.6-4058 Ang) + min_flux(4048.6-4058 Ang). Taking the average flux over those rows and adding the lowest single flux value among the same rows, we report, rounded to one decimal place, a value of 4.9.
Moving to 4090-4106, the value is 3.6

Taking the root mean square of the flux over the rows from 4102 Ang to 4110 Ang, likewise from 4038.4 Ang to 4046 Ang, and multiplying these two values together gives 6.3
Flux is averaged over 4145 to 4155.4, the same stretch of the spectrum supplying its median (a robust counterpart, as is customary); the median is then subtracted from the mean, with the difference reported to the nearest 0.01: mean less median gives 0.17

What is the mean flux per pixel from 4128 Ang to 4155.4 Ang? 2.9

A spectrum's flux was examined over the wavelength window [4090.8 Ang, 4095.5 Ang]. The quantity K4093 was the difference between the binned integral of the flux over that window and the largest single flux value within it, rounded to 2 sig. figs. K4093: 8.2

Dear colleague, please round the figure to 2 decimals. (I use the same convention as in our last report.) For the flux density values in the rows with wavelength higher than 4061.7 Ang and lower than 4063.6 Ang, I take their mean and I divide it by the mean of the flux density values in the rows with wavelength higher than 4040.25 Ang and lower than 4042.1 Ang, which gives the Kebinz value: 0.83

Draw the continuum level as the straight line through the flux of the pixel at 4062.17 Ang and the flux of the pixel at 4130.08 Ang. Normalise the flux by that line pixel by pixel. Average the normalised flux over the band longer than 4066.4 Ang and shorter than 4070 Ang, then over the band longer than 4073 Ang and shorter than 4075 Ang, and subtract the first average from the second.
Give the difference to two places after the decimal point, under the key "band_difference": 0.04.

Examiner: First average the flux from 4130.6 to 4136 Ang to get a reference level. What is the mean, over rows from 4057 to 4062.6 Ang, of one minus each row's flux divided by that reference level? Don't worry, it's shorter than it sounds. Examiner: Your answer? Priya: -0.23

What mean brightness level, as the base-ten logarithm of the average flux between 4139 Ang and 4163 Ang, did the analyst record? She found 0.469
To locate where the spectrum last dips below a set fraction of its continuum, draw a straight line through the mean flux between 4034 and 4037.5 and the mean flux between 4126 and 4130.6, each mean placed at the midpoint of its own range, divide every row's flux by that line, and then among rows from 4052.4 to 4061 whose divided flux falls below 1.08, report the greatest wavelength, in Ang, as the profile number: 4059.37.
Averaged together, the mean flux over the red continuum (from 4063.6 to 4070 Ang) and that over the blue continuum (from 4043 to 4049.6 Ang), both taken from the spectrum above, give 2.79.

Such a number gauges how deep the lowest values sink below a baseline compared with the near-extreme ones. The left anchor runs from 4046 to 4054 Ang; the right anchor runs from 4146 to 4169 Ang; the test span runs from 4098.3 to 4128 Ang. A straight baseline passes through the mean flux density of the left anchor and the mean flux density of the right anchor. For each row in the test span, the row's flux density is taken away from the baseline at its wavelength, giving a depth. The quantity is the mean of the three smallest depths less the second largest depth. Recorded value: -1.82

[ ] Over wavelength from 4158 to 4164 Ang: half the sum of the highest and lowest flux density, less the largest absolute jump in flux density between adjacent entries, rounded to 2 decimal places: 2.43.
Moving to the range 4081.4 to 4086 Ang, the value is 2.51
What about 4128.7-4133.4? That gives 1.95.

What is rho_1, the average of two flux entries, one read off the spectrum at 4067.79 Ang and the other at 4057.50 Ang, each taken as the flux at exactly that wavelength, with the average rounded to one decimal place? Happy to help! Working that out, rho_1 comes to 2.9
